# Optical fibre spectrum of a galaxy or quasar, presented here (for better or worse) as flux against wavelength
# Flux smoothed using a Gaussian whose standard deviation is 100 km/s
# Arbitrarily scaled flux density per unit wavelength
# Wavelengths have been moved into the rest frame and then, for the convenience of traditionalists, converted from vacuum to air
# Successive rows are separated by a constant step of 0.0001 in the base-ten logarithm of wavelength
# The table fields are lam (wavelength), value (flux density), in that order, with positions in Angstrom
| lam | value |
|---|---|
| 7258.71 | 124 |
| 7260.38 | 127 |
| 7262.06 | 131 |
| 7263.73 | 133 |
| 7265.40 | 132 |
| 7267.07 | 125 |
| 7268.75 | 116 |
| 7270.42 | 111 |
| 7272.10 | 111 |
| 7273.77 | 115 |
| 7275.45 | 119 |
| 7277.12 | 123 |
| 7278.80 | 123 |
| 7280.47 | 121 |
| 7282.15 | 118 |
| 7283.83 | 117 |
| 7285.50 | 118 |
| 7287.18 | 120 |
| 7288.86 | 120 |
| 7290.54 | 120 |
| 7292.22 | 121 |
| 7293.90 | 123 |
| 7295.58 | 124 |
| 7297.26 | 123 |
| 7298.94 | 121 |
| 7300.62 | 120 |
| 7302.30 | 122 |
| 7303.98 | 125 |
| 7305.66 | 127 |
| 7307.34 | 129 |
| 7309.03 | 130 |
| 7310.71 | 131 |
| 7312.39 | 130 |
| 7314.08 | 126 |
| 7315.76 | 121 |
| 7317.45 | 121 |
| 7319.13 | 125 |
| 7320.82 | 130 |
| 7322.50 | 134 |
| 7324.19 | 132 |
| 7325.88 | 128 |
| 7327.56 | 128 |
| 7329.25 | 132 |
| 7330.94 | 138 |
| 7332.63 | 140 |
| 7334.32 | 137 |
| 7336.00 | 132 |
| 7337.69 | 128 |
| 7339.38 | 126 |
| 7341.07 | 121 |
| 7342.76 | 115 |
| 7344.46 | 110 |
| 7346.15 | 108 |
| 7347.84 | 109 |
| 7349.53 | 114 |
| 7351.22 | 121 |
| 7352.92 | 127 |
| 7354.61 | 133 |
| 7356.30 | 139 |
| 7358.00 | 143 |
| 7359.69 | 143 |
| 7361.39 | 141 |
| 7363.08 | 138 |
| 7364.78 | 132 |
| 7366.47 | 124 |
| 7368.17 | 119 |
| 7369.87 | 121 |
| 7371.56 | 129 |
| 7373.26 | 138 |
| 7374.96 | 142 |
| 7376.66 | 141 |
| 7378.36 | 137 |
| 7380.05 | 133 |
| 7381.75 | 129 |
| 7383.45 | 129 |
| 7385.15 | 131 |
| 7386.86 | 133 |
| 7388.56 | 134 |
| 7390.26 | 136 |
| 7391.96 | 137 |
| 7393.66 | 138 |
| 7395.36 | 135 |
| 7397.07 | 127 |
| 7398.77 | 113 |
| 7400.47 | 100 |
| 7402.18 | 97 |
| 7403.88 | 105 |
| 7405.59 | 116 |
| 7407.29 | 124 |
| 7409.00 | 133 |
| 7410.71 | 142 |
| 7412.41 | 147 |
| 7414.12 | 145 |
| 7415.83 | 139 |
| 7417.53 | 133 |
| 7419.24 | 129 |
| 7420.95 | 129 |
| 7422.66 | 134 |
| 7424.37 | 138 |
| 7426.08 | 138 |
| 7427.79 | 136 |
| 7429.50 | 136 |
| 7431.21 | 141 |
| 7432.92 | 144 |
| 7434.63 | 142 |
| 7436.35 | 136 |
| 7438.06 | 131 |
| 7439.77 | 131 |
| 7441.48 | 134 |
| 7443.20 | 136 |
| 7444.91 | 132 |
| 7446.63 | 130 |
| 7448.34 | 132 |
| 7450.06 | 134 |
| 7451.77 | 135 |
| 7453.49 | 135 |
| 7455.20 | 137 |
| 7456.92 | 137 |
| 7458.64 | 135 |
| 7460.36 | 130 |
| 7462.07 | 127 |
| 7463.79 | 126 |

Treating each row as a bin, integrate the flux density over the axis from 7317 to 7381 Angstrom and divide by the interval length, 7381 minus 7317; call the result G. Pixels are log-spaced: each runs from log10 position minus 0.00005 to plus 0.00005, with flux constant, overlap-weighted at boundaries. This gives 129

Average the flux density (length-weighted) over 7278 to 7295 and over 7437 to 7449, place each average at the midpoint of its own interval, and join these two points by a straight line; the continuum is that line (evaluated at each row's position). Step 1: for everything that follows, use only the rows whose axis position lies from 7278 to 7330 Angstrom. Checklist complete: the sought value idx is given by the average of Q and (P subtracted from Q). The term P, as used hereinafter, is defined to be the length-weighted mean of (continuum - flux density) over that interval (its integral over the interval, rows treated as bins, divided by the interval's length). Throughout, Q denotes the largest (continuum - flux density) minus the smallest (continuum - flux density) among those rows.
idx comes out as 15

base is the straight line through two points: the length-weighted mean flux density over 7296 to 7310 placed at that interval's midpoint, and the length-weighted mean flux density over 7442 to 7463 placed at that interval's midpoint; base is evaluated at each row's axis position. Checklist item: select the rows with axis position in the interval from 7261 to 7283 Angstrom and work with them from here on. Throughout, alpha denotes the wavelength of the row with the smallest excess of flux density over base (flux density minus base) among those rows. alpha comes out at 7272.10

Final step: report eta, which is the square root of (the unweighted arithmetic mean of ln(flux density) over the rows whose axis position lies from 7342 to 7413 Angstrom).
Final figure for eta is 2.20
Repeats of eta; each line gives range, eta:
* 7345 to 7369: 2.20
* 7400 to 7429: 2.20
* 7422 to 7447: 2.22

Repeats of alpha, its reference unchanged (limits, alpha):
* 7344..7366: 7346.15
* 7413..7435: 7420.95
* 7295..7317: 7300.62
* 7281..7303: 7283.83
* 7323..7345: 7344.46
